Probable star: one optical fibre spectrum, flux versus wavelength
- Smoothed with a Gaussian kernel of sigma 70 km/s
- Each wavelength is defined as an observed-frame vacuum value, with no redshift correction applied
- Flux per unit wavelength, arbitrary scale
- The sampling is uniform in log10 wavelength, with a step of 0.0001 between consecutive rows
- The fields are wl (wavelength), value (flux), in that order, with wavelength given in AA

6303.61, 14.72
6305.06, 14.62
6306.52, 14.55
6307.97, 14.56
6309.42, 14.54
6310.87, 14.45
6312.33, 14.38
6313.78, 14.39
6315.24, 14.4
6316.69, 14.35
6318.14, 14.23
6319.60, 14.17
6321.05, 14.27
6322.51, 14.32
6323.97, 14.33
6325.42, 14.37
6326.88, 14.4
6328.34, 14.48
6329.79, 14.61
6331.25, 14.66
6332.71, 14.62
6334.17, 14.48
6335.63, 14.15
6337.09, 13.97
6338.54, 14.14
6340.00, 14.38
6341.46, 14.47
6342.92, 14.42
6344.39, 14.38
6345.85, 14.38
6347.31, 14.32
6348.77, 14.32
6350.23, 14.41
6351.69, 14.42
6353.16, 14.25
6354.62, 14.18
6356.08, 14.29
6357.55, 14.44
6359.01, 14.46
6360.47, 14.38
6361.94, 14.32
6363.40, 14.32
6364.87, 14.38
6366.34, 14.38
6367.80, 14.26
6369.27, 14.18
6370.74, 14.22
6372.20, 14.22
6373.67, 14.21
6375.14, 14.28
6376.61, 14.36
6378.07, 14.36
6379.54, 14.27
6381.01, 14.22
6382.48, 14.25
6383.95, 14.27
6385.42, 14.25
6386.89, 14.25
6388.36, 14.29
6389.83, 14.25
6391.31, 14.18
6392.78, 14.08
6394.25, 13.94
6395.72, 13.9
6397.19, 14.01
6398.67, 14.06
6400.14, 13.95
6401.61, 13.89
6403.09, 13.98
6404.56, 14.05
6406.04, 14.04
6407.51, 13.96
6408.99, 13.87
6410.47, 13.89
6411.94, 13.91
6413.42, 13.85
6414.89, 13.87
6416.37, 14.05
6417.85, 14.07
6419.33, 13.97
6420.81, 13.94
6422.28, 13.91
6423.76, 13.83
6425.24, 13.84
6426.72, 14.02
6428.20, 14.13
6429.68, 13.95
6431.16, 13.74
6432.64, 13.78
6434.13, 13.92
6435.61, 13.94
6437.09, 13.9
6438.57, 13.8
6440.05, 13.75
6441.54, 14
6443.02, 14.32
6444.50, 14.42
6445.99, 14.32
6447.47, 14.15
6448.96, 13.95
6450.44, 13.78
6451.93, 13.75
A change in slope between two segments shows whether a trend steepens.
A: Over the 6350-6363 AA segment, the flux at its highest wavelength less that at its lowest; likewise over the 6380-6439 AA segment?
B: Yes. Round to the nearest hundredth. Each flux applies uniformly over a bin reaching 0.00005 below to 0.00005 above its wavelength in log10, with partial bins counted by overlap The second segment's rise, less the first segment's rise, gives -0.33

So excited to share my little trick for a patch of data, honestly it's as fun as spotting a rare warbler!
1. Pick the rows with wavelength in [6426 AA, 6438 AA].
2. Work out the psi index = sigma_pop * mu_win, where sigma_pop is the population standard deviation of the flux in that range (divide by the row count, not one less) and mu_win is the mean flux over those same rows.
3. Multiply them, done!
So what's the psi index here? 1.6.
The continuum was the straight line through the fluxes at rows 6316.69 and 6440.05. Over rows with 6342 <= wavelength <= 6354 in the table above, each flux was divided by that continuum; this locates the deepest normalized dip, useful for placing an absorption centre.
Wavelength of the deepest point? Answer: 6353.16 AA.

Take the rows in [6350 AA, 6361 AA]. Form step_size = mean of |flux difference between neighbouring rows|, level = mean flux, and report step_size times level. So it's 1.3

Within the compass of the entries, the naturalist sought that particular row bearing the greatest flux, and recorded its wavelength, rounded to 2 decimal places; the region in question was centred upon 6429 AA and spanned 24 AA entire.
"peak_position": 6428.20 AA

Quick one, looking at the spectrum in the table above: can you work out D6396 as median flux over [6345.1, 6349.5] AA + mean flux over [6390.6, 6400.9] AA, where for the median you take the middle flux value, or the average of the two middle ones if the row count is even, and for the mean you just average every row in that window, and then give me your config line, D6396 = 28.3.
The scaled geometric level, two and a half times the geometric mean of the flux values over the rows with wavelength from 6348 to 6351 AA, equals 35.9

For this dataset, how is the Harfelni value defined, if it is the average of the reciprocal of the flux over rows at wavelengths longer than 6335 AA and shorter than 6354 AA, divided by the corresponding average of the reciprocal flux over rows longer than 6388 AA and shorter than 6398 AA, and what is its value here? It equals 0.985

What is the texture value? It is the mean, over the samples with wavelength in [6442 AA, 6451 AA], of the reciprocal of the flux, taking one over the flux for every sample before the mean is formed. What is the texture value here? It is 0.0707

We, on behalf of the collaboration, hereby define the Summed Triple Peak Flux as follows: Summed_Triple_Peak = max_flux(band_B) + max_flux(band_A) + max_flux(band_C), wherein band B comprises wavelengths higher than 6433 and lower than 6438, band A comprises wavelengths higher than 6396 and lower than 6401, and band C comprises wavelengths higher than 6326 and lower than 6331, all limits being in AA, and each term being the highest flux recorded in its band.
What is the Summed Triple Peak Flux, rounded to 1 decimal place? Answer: 42.6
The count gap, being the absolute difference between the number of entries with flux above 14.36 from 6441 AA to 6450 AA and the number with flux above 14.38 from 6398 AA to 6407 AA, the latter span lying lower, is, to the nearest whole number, 1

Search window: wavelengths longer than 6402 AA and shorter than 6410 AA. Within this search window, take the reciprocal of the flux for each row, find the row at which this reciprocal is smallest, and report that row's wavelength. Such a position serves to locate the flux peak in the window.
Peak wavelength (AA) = 6404.56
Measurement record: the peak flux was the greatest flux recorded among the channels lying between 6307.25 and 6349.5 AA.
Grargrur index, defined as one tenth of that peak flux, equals 1.47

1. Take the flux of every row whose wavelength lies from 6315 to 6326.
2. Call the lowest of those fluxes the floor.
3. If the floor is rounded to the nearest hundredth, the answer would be 14.17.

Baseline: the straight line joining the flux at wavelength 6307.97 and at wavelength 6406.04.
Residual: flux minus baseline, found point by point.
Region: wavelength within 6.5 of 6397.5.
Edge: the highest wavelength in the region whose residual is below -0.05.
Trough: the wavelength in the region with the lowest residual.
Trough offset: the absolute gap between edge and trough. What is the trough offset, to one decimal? 7.4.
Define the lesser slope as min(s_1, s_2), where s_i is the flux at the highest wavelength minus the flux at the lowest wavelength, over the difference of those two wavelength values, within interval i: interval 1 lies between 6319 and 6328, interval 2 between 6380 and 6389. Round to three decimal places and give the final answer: 0.010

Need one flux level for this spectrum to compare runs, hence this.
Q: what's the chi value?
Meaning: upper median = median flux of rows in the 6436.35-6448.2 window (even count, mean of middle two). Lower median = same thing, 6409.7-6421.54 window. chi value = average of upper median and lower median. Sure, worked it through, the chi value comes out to 14.00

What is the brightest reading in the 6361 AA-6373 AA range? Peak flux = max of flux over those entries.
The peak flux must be 14.38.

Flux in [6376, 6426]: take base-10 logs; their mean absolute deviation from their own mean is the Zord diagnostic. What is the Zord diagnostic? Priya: 0.0044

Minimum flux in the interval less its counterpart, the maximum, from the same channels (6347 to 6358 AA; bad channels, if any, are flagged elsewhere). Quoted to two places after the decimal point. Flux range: -0.26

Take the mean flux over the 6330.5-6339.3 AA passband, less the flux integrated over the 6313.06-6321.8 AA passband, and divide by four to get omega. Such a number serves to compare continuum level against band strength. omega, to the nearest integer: -28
